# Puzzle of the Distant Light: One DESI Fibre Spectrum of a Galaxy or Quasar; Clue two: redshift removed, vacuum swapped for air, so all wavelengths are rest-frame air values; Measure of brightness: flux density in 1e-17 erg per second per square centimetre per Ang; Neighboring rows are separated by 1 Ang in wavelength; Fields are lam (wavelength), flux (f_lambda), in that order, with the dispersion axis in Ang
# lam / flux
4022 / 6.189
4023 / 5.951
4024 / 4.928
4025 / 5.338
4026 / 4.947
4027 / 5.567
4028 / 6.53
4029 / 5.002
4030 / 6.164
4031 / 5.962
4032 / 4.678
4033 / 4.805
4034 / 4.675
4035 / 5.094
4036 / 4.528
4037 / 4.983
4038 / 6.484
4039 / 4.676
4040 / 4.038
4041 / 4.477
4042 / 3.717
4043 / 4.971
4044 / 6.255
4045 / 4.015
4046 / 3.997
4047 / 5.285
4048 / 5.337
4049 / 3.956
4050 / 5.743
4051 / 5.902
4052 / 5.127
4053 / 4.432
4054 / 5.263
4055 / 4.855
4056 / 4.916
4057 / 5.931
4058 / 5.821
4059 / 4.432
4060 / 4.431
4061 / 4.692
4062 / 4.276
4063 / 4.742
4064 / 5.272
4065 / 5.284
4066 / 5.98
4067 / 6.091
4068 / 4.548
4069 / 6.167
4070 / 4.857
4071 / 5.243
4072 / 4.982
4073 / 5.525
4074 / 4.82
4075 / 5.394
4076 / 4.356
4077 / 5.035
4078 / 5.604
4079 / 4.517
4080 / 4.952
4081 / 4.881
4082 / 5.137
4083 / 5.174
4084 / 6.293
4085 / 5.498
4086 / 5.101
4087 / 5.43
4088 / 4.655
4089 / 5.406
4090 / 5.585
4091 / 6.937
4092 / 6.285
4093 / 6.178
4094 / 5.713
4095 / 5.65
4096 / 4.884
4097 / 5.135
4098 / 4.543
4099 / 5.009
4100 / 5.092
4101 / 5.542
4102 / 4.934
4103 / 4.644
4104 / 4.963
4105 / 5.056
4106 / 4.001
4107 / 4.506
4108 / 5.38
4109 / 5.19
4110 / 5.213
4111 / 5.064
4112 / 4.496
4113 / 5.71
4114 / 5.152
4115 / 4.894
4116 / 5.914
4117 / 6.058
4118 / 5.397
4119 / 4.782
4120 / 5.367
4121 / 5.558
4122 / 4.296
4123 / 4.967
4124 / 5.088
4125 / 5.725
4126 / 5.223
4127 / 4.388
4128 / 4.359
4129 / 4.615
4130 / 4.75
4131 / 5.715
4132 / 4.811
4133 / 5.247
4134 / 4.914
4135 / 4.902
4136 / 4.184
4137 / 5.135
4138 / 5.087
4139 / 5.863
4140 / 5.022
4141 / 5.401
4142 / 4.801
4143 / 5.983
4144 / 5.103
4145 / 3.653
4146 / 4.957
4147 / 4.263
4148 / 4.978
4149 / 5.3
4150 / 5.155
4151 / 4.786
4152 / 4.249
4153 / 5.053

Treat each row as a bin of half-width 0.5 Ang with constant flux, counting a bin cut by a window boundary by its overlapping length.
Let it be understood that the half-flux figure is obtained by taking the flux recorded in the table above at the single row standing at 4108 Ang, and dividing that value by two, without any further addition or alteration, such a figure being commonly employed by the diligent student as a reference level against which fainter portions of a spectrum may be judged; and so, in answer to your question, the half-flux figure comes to 2.69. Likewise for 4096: 2.44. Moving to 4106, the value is 2.00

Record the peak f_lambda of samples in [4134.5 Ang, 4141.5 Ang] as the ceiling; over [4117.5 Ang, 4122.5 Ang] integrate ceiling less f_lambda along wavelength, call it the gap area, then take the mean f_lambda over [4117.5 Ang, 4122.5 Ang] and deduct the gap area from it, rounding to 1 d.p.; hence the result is 1.2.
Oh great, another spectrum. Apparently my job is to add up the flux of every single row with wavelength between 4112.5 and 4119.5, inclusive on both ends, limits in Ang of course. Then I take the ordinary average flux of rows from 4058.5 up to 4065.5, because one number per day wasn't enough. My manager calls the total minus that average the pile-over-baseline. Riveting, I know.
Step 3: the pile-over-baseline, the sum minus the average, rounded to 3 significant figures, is 33.2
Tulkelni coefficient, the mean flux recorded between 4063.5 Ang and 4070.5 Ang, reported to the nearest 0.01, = 5.46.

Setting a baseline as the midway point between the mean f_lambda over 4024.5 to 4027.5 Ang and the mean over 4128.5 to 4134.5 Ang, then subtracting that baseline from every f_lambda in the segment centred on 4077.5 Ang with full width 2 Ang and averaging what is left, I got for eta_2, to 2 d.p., 0.17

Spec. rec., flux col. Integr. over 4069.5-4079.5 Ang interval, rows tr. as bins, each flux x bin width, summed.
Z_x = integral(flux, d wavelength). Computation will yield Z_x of 50.3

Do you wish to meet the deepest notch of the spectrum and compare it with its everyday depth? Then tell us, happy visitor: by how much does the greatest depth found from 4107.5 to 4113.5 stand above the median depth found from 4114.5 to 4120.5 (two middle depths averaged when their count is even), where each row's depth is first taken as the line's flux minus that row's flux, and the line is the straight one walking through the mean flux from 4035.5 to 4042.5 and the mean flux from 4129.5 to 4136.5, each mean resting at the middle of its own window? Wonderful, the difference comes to 0.9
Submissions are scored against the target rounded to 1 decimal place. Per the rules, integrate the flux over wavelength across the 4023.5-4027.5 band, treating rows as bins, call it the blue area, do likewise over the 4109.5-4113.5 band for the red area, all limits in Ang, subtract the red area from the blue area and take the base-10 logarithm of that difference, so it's -0.5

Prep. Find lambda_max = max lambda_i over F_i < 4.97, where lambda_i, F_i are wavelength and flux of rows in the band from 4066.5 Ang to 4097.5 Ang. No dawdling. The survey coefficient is 4096 Ang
